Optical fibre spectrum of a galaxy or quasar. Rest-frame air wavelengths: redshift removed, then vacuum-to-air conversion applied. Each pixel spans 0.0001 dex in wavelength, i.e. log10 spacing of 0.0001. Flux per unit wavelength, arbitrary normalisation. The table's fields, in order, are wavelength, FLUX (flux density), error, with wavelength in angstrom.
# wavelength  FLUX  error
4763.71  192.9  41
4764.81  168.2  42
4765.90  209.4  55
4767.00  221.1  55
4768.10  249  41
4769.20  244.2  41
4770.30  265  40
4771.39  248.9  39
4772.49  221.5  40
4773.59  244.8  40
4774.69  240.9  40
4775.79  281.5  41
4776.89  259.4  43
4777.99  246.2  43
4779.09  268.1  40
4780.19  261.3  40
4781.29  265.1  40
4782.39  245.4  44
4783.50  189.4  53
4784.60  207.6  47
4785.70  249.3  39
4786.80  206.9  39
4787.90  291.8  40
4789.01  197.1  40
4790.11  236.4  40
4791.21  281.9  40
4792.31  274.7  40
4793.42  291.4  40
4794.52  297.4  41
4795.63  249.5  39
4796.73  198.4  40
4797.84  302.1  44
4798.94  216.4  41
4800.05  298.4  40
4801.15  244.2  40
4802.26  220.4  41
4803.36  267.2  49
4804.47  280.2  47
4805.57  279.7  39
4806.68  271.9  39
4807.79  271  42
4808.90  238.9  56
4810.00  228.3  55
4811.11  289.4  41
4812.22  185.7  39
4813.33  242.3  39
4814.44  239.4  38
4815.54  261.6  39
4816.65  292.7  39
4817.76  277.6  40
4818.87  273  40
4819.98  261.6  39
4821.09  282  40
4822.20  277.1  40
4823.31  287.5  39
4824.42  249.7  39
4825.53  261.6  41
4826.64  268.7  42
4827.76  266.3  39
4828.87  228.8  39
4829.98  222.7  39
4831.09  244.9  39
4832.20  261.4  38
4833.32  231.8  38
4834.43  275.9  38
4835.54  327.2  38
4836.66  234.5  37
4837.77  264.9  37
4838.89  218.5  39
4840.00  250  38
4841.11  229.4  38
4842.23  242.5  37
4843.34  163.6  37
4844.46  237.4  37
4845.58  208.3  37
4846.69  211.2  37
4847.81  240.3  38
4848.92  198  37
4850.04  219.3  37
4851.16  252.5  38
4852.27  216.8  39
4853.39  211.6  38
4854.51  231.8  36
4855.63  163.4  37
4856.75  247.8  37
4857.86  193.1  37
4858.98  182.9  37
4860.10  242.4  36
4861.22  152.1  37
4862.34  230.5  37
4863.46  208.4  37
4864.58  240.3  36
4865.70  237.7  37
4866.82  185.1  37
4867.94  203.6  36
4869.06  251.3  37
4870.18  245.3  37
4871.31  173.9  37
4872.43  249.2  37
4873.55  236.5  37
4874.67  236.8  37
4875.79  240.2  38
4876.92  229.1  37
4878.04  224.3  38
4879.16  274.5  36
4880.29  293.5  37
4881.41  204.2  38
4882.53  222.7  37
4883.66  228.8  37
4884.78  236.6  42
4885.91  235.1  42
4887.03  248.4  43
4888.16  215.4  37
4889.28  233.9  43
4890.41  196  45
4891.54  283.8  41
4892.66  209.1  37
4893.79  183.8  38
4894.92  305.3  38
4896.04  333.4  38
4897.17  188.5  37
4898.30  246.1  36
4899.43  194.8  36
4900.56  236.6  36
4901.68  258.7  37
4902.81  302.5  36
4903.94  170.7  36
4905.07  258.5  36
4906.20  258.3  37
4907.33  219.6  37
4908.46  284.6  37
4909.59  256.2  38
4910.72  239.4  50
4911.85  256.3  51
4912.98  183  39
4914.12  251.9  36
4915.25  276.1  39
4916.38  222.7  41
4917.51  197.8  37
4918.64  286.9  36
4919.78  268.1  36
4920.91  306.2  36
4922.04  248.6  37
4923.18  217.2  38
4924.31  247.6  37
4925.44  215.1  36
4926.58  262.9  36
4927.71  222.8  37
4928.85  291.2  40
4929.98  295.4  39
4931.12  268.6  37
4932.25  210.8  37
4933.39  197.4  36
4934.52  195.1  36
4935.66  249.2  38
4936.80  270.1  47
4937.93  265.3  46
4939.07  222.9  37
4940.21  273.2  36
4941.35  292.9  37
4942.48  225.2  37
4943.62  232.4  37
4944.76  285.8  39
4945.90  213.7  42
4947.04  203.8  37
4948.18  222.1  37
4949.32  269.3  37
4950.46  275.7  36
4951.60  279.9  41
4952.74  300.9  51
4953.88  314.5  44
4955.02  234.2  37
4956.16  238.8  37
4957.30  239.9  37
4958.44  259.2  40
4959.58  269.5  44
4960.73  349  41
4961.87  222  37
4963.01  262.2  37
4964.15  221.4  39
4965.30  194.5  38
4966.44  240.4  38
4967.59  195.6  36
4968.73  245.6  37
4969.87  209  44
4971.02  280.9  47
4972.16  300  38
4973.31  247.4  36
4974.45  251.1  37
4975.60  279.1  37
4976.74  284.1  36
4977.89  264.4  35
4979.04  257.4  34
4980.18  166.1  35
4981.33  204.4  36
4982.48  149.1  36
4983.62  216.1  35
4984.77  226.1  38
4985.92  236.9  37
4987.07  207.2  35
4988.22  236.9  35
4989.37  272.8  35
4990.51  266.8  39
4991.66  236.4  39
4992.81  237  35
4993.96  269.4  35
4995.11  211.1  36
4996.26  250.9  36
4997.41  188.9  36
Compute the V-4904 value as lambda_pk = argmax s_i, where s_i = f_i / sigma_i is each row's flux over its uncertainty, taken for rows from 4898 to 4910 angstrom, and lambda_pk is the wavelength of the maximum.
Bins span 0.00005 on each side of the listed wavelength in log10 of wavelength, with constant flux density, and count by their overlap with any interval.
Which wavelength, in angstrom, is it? 4902.81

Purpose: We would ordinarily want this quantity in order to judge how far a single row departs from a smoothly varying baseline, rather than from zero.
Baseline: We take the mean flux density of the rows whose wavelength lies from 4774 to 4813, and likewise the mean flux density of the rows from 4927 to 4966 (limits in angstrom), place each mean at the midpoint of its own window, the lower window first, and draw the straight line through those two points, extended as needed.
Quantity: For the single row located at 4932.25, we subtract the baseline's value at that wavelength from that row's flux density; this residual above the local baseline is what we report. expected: -41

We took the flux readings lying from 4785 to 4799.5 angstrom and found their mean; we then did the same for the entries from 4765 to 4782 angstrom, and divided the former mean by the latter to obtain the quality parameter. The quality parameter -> 1.02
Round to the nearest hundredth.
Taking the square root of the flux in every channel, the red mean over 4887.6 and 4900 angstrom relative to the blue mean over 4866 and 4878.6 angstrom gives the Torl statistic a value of 1.02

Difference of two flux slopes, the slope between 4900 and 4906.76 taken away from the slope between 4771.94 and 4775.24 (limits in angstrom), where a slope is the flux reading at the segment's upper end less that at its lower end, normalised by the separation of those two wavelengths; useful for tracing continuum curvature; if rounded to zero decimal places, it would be 5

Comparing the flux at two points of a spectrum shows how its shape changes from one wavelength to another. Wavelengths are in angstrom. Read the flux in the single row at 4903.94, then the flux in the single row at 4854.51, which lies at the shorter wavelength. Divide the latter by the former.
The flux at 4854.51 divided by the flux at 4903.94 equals 1.36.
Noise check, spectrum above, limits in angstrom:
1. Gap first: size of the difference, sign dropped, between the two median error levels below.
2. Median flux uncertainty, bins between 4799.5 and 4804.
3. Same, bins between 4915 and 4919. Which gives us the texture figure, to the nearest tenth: 2.5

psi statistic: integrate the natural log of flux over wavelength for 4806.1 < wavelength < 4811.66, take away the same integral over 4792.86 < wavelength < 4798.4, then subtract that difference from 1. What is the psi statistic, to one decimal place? 1.0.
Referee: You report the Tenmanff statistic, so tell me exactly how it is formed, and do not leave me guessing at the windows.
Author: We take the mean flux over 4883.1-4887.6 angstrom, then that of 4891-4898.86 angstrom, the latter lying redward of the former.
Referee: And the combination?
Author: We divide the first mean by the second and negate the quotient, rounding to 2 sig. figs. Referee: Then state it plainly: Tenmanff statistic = -0.95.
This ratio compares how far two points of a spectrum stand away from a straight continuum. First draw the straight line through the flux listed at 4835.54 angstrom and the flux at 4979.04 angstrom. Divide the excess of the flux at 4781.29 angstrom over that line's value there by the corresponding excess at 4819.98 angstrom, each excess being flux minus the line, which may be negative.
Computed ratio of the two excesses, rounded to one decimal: 1.2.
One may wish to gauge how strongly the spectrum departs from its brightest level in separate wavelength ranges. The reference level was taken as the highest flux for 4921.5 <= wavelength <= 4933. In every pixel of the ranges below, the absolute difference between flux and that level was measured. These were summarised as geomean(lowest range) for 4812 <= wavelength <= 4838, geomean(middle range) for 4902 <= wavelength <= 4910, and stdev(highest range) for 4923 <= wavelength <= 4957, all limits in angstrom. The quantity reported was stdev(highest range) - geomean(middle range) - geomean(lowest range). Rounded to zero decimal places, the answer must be -32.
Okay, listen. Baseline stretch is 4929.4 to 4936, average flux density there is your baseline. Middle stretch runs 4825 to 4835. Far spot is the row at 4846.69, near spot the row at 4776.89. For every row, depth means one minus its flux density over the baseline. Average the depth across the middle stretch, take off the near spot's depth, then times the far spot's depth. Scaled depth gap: 0.004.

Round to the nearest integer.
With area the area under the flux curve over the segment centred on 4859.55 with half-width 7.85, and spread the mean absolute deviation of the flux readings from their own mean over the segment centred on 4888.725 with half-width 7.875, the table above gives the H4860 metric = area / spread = 106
